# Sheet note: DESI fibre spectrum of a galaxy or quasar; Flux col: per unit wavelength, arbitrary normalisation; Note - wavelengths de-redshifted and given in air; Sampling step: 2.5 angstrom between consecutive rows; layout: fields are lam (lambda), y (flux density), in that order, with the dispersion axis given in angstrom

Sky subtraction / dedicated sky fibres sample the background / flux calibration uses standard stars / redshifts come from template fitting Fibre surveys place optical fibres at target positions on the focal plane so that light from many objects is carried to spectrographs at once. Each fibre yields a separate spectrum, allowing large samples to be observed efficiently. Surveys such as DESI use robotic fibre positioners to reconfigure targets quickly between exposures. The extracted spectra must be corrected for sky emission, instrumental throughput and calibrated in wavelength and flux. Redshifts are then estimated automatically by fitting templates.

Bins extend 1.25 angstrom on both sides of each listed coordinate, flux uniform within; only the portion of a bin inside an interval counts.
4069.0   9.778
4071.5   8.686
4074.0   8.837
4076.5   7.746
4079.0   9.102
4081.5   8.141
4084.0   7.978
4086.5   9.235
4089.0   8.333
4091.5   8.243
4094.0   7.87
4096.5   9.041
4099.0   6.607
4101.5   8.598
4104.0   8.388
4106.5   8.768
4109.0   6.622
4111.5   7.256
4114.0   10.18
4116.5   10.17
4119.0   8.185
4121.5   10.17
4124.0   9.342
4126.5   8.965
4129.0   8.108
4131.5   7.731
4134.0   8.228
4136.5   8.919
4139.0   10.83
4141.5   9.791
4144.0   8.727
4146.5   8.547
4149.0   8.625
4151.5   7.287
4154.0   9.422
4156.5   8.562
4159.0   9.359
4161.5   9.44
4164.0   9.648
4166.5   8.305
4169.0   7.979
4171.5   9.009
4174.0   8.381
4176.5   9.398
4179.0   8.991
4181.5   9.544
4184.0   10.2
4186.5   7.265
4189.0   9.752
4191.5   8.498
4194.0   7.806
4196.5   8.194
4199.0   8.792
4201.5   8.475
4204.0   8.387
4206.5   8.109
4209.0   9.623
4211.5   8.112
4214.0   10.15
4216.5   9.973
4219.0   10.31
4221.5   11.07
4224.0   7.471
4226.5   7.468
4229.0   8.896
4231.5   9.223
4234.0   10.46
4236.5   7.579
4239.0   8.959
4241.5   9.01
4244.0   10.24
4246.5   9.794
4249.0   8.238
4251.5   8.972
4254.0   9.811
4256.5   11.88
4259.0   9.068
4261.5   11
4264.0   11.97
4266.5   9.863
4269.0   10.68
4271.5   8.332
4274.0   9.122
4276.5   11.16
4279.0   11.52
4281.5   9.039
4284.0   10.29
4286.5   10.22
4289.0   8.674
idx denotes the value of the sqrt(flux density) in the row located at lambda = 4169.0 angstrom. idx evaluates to 2.82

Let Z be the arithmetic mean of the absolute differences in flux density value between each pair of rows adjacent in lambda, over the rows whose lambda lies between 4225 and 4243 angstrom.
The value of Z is 1.22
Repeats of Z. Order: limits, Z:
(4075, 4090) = 0.93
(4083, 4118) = 1.12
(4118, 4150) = 0.82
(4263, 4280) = 1.41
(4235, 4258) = 1.04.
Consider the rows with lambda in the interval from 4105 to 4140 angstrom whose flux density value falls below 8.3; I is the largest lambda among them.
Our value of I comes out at 4134.0 angstrom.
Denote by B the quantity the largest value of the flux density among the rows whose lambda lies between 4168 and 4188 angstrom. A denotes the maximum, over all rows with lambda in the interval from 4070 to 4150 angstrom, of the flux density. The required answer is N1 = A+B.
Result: 21.0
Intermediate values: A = 10.83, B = 10.2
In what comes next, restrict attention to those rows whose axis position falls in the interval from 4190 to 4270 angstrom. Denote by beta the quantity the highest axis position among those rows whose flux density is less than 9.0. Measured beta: 4251.5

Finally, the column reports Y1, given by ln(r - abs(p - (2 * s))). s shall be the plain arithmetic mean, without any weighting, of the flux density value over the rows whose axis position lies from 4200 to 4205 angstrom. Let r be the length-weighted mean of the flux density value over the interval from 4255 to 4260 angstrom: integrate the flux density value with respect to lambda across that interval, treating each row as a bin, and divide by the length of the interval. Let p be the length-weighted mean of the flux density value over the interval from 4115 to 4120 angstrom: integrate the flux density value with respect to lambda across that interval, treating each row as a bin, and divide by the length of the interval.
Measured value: 1.1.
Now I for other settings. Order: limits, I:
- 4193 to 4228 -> 4226.5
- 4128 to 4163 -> 4151.5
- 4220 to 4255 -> 4249.0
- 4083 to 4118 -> 4111.5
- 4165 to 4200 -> 4196.5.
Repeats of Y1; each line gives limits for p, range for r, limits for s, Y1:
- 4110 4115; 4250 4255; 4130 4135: 0.6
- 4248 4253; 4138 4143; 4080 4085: 1.0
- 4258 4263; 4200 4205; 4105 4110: 1.2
